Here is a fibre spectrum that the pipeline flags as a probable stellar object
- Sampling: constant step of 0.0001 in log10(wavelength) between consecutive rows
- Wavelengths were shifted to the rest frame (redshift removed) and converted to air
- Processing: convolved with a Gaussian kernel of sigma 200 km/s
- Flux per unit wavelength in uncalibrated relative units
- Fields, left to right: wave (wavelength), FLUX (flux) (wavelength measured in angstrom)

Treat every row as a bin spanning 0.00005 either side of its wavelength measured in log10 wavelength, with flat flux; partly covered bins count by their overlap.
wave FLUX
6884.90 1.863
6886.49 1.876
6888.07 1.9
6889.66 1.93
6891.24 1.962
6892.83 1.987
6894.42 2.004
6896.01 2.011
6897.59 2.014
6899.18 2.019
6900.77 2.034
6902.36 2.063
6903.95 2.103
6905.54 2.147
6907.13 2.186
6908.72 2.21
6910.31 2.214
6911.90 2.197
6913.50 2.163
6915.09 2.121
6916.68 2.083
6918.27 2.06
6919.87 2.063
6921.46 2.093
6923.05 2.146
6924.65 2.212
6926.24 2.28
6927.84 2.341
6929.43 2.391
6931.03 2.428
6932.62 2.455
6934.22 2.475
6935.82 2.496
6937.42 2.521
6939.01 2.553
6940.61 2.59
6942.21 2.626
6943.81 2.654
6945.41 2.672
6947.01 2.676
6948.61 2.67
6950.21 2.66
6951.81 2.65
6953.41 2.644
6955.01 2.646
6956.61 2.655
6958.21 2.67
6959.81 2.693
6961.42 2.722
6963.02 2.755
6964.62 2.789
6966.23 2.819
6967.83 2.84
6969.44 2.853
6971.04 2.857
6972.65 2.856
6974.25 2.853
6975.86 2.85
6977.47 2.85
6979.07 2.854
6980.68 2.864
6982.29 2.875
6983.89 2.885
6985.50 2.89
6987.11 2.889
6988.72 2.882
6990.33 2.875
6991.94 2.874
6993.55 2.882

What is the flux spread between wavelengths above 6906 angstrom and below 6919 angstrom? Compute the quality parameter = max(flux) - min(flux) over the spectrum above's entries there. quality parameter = 0.15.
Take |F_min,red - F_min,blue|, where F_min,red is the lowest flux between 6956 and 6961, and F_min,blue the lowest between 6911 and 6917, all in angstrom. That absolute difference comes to 0.6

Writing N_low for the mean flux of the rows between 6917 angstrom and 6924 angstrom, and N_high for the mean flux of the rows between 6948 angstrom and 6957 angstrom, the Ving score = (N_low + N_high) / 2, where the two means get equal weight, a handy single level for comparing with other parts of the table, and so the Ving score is 2.37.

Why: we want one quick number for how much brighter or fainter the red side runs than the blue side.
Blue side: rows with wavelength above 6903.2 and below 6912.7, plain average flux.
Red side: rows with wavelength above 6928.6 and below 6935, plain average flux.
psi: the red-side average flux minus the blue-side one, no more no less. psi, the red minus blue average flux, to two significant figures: 0.26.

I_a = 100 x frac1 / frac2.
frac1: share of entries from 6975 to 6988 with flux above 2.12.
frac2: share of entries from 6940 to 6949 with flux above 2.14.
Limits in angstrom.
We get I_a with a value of 100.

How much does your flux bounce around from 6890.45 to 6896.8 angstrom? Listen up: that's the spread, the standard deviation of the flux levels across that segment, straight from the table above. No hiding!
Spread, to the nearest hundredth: 0.02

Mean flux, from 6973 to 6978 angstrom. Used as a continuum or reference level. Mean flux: 2.85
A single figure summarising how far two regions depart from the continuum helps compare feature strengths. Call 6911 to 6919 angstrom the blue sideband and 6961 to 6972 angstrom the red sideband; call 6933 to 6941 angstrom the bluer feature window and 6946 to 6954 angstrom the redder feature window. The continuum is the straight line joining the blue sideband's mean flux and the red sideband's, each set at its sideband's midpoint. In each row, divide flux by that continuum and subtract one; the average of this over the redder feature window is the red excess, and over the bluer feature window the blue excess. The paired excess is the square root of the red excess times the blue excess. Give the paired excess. 0.034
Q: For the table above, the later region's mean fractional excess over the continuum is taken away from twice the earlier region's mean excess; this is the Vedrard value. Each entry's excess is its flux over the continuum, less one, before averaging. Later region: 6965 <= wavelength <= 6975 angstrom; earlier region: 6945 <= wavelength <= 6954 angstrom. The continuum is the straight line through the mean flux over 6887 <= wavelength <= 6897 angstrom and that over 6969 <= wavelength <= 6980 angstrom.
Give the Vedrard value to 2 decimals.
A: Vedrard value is 0.05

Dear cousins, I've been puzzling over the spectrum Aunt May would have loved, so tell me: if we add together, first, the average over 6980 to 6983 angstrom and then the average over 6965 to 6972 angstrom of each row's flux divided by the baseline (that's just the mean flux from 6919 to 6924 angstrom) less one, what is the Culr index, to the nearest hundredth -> 0.72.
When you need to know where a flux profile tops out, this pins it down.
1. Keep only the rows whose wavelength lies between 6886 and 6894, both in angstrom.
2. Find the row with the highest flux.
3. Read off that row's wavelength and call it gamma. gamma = 6892.83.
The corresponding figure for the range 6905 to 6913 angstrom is 6910.31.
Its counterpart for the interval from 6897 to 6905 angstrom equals 6903.95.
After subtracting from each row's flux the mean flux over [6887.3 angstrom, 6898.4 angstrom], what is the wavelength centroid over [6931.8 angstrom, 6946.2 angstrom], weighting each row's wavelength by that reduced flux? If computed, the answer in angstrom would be 6939.5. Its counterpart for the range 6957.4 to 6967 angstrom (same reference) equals 6962.4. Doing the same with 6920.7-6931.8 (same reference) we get 6927.5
